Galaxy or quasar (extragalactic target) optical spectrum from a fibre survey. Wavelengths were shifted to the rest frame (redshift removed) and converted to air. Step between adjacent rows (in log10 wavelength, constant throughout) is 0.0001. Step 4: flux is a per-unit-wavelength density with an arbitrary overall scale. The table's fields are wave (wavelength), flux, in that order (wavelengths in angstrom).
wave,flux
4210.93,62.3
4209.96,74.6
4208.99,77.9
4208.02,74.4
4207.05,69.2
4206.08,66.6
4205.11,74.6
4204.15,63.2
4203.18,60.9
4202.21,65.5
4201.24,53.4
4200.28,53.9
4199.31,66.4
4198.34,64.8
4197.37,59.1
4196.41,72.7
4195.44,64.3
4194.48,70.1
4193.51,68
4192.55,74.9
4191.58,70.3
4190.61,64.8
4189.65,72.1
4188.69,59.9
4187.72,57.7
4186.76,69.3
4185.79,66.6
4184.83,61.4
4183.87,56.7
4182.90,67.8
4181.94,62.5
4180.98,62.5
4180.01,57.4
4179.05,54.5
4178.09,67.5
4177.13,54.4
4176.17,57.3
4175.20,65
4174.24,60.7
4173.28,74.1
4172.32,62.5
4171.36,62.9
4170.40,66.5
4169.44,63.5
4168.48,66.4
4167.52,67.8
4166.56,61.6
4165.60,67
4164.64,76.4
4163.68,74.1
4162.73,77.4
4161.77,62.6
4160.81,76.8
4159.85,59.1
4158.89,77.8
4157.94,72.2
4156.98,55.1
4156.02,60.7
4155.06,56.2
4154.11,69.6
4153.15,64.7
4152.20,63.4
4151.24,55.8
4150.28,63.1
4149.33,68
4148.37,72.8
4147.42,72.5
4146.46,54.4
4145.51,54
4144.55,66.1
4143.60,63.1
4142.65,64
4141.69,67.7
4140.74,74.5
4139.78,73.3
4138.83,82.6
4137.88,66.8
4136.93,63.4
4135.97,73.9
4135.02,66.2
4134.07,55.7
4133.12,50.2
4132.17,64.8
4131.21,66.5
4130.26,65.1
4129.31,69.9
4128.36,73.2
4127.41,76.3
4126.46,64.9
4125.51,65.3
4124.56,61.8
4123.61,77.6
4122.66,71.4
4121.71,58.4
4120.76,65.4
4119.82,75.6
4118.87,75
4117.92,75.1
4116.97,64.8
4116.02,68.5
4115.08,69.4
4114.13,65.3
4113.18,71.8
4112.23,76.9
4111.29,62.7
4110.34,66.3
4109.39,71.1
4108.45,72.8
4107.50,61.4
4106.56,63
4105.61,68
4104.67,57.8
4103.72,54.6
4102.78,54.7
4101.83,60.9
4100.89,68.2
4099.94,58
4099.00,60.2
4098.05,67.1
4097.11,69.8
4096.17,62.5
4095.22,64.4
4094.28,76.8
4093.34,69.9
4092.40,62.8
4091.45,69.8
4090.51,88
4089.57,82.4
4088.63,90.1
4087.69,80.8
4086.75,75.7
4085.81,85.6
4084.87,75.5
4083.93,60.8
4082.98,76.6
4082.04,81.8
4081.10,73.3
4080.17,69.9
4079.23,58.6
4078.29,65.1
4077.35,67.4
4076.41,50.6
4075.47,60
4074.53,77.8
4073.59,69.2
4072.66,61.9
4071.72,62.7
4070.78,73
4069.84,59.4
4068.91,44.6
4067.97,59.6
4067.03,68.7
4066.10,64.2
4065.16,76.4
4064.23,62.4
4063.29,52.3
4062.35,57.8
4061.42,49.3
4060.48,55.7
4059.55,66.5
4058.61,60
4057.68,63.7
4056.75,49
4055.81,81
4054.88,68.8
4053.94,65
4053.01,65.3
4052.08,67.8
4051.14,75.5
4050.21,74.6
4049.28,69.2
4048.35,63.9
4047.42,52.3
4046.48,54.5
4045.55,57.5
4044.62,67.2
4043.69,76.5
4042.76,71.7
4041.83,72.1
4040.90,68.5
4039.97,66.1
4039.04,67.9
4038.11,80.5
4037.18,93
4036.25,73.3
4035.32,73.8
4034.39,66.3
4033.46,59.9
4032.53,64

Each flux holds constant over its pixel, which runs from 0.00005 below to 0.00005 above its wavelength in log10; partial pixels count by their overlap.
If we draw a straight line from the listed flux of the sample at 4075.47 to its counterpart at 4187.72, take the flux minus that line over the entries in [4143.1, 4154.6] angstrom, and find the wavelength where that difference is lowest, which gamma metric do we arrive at 4145.51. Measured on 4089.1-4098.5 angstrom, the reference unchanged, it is 4096.17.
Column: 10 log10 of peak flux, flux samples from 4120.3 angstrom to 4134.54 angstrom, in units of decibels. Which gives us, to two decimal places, 18.90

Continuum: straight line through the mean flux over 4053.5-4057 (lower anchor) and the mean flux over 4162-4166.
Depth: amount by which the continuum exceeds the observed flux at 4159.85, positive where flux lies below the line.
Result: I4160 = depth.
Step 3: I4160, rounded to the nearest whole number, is 14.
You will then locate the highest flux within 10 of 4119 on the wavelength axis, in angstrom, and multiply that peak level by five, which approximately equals 388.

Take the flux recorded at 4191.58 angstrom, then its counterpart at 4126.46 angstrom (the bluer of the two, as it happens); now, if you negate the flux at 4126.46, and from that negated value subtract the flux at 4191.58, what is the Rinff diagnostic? -135.2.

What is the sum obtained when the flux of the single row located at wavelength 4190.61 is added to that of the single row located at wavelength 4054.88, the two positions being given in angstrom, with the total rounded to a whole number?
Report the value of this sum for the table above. 134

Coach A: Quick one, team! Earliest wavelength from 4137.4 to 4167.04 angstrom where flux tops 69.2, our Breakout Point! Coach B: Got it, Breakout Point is 4138.83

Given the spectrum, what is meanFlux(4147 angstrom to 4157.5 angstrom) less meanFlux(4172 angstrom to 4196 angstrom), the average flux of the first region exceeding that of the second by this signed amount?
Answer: -0.3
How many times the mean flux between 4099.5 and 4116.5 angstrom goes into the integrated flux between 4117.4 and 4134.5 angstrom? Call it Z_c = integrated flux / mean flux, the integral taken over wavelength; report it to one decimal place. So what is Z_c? 17.7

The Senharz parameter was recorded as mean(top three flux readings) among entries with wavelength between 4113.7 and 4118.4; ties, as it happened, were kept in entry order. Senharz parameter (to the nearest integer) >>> 71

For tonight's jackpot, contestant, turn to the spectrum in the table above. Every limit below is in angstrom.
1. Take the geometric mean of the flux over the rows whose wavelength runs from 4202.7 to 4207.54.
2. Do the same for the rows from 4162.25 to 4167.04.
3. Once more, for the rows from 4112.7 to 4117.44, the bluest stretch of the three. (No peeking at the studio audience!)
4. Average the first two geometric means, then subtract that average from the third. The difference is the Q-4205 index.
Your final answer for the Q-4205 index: -1.0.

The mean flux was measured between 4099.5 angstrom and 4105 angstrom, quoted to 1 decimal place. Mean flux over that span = 59.0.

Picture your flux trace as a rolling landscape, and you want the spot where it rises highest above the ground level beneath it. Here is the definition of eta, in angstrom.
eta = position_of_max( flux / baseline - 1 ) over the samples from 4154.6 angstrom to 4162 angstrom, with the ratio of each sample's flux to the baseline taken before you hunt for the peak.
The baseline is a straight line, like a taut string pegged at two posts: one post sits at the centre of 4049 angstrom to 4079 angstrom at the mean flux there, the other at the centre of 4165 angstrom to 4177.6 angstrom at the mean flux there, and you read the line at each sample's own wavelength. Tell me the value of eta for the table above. 4158.89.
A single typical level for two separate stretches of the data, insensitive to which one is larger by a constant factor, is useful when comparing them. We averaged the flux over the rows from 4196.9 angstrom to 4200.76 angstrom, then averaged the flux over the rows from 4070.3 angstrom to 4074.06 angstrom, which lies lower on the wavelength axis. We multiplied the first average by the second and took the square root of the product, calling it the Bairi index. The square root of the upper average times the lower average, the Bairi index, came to 63.8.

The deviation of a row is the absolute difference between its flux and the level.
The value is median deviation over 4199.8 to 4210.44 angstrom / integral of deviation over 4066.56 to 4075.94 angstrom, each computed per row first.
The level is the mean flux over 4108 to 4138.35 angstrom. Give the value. 0.094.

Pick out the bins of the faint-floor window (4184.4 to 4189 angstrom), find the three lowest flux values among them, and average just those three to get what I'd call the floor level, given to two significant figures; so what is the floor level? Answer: 60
